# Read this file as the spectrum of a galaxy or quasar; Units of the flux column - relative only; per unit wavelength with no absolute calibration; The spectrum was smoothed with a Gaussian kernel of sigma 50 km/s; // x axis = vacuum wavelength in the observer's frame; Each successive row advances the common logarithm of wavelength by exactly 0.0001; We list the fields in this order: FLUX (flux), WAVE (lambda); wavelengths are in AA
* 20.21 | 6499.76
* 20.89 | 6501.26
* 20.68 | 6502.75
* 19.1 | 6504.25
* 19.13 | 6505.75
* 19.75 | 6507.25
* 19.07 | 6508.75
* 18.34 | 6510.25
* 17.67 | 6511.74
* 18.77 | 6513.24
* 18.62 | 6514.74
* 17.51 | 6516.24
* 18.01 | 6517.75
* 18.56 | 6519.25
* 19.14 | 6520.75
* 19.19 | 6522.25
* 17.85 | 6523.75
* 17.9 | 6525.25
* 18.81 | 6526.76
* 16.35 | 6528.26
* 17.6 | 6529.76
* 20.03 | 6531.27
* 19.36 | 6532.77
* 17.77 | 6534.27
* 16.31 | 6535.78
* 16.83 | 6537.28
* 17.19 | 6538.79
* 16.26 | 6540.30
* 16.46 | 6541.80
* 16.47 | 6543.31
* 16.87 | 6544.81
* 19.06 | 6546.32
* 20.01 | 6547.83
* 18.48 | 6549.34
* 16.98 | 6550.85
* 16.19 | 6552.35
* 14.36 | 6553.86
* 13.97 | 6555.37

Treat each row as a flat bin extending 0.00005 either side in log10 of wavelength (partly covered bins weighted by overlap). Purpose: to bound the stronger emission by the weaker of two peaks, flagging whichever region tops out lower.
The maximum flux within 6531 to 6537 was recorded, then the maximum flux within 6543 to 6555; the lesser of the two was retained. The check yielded 20.0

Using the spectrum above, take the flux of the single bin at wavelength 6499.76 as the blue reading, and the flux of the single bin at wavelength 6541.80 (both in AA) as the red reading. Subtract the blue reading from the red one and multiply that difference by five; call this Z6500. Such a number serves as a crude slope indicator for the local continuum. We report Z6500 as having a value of -19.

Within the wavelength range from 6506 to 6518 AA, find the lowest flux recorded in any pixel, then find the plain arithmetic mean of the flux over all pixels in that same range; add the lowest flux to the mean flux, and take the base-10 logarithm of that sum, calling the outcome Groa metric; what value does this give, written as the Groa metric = 1.56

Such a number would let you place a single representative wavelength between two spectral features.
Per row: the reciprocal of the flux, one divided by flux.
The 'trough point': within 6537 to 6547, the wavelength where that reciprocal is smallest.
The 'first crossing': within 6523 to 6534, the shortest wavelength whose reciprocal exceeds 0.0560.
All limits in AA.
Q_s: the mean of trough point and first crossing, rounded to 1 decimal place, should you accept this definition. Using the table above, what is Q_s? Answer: 6535.0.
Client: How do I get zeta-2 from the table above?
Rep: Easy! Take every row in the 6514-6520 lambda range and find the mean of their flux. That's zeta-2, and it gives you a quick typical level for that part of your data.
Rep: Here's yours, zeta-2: 18.2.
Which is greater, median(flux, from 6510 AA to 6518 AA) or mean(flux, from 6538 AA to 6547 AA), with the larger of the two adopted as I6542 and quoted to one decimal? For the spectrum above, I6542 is 18.2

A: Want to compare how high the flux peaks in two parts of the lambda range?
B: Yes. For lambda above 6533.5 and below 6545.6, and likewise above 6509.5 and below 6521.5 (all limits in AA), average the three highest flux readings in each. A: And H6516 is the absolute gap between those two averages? 1.6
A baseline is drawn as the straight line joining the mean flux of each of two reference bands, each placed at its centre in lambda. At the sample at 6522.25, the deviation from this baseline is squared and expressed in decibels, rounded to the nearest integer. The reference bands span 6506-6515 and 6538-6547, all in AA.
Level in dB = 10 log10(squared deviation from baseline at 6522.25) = 1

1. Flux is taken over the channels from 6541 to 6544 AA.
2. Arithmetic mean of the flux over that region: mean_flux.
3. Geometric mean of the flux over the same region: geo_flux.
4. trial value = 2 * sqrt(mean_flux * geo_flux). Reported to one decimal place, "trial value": 32.9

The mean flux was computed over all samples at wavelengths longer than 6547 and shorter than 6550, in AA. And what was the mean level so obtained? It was 19.2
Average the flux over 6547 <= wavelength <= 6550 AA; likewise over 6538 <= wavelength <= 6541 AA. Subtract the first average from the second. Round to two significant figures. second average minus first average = -2.5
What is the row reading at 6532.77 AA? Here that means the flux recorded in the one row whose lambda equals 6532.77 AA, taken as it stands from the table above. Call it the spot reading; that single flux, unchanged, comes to 19.36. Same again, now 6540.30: 16.26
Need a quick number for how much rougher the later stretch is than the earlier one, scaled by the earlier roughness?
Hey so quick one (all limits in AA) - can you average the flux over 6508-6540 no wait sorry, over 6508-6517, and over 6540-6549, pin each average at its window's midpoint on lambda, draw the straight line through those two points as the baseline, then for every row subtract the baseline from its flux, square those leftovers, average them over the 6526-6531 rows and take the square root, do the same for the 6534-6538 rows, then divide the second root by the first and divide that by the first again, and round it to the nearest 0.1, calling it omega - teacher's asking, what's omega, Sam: 0.9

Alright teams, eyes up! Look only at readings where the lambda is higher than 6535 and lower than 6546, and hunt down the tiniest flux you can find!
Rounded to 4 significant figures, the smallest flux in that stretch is 16.26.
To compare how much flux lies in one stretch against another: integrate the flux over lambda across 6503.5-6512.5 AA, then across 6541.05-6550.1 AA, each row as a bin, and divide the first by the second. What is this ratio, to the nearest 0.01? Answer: 1.05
